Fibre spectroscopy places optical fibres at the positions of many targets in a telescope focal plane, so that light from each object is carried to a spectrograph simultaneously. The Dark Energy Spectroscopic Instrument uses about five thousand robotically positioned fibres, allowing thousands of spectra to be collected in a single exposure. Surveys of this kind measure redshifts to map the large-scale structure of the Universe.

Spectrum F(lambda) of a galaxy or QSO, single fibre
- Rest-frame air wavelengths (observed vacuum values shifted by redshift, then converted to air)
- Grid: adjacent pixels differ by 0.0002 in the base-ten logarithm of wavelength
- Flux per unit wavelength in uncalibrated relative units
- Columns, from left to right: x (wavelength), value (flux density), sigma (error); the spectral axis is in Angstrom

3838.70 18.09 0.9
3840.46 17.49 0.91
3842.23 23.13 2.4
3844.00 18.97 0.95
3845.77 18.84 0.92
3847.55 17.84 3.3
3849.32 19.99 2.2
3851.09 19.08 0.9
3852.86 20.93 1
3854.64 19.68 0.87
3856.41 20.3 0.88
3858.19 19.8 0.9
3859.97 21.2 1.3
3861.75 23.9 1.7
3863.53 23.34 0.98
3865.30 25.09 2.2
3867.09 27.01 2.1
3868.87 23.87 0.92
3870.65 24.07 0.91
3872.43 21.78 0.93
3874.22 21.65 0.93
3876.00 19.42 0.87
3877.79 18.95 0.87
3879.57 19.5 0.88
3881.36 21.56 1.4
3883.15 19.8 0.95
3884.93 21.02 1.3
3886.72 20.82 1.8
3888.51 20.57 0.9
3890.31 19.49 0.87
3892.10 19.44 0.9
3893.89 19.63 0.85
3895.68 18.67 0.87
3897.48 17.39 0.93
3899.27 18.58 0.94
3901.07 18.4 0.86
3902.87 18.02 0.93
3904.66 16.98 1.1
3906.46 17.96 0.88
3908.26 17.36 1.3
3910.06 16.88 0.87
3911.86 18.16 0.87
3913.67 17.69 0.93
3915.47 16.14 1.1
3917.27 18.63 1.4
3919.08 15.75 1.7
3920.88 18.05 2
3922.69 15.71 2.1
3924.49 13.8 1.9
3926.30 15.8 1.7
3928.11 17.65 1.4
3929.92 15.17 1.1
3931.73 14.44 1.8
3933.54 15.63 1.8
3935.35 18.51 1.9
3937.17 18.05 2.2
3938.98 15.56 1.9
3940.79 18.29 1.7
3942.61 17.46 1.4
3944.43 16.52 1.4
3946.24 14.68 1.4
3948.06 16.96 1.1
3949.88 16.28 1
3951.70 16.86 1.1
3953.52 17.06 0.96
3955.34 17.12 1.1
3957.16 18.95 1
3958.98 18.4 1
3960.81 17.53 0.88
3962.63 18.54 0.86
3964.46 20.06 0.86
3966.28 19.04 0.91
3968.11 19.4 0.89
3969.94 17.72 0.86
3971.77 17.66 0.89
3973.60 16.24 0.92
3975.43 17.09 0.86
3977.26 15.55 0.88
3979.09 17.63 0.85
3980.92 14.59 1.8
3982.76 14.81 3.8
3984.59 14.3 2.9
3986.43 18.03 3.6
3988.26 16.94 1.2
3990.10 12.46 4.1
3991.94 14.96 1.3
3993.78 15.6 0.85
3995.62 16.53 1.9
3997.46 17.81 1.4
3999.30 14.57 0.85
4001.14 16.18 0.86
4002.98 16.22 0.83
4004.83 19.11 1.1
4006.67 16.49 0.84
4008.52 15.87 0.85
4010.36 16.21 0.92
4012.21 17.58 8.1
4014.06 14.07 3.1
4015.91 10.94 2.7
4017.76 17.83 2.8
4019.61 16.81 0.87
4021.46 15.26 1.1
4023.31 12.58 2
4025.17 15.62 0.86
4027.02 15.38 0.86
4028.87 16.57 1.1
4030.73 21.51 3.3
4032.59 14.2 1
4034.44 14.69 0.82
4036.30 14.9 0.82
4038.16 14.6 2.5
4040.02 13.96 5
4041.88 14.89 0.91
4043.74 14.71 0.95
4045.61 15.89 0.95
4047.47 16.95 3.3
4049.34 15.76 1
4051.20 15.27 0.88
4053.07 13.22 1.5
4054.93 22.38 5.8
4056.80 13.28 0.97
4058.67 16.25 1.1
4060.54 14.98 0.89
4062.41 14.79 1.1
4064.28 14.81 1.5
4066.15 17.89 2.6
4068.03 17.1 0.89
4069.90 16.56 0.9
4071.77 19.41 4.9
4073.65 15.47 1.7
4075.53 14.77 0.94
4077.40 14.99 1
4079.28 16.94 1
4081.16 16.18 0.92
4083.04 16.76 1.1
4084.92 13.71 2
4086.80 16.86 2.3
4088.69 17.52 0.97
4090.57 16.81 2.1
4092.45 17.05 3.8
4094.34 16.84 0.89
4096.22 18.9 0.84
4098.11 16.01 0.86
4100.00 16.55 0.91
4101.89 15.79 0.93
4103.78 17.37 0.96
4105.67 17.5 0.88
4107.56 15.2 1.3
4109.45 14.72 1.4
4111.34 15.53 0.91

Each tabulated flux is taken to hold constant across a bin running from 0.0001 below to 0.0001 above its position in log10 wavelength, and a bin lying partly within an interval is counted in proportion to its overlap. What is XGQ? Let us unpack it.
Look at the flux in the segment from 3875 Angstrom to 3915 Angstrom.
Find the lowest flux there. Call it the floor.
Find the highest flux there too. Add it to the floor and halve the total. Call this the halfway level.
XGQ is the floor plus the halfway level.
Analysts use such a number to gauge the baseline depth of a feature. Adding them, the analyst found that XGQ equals 36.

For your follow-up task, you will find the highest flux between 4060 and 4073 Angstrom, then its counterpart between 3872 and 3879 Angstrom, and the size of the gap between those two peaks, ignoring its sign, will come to 2.4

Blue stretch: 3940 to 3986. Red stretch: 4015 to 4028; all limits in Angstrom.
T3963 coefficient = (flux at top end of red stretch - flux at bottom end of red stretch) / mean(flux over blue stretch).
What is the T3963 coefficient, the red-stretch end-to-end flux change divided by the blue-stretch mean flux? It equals 0.26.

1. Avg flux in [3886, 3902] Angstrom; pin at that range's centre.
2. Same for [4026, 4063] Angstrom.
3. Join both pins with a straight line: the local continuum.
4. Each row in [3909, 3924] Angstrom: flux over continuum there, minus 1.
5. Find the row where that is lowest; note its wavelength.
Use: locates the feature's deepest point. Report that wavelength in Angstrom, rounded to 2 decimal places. 3919.08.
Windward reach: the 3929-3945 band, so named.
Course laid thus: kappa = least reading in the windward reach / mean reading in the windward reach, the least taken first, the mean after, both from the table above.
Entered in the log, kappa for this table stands 0.87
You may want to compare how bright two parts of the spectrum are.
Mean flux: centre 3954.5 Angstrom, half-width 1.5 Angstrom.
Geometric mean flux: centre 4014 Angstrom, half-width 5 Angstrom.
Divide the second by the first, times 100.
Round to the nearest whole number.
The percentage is 88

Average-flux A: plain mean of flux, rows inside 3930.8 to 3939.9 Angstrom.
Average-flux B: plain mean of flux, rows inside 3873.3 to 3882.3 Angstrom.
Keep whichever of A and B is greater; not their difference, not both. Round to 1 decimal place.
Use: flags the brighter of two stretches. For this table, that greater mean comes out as 20.2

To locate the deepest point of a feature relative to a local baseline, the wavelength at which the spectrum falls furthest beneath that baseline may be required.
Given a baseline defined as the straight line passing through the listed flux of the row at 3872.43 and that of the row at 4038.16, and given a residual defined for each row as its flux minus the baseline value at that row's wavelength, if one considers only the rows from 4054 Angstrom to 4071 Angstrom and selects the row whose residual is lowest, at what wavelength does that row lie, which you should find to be 4056.80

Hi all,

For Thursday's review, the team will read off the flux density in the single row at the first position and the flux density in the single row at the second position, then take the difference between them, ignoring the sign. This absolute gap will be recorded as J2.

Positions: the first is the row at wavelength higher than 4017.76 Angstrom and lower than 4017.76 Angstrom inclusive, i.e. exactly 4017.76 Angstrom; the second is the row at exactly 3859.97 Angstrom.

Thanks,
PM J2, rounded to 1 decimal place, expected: 3.4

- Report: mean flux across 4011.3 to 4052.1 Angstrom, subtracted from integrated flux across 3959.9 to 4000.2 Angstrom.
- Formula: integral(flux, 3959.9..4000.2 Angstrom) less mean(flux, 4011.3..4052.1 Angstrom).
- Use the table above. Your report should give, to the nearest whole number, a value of 657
